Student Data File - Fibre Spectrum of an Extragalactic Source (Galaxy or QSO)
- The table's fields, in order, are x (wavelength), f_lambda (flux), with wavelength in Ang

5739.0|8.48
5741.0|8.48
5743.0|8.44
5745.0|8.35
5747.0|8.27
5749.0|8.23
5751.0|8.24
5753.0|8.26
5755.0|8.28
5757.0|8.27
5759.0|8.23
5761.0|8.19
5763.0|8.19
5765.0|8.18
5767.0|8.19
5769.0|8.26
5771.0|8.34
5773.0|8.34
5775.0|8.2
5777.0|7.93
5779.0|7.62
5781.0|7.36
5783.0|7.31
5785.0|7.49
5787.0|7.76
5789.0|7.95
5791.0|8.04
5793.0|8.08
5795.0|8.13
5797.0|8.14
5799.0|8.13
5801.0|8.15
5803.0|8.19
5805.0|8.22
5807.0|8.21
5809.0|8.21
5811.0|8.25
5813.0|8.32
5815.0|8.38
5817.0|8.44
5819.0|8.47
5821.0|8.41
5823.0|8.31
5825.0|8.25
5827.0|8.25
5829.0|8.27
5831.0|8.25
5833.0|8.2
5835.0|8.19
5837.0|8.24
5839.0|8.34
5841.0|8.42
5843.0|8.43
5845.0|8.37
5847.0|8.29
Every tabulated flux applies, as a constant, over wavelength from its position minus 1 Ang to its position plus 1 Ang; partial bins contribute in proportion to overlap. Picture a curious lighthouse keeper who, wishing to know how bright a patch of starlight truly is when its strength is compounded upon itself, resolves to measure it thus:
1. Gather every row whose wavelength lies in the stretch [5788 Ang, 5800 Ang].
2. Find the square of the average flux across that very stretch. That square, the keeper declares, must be 65.3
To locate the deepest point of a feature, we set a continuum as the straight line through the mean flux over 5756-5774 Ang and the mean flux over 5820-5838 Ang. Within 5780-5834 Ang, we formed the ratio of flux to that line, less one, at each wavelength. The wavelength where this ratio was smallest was 5783.0 Ang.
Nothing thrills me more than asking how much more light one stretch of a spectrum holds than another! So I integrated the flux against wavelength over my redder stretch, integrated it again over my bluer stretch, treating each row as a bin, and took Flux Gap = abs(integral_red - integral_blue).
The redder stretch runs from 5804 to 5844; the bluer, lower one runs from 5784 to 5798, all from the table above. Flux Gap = 221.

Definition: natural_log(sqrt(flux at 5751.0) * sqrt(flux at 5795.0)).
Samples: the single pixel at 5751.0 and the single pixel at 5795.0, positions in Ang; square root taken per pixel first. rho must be 2.10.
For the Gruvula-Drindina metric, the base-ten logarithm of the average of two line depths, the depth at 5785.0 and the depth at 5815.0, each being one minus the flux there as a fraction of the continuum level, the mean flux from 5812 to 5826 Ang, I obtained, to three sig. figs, -1.29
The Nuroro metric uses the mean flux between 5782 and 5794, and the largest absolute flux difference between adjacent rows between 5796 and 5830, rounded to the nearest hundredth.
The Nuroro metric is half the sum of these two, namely 3.94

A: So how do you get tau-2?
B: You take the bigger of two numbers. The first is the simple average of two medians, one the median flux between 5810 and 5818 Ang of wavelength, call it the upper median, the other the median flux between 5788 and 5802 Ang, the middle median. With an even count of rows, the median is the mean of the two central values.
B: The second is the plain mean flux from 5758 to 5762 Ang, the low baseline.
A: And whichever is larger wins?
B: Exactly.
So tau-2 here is 8.24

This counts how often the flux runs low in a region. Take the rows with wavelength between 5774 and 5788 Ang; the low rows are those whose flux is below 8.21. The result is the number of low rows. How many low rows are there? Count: 7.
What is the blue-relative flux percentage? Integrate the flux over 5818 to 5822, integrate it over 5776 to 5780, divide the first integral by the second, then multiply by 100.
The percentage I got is 109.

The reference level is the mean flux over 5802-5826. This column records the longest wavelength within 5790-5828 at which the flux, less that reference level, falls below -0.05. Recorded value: 5827.0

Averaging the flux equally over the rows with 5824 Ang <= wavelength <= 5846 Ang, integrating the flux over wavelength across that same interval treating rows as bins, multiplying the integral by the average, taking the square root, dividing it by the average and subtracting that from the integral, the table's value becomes 178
